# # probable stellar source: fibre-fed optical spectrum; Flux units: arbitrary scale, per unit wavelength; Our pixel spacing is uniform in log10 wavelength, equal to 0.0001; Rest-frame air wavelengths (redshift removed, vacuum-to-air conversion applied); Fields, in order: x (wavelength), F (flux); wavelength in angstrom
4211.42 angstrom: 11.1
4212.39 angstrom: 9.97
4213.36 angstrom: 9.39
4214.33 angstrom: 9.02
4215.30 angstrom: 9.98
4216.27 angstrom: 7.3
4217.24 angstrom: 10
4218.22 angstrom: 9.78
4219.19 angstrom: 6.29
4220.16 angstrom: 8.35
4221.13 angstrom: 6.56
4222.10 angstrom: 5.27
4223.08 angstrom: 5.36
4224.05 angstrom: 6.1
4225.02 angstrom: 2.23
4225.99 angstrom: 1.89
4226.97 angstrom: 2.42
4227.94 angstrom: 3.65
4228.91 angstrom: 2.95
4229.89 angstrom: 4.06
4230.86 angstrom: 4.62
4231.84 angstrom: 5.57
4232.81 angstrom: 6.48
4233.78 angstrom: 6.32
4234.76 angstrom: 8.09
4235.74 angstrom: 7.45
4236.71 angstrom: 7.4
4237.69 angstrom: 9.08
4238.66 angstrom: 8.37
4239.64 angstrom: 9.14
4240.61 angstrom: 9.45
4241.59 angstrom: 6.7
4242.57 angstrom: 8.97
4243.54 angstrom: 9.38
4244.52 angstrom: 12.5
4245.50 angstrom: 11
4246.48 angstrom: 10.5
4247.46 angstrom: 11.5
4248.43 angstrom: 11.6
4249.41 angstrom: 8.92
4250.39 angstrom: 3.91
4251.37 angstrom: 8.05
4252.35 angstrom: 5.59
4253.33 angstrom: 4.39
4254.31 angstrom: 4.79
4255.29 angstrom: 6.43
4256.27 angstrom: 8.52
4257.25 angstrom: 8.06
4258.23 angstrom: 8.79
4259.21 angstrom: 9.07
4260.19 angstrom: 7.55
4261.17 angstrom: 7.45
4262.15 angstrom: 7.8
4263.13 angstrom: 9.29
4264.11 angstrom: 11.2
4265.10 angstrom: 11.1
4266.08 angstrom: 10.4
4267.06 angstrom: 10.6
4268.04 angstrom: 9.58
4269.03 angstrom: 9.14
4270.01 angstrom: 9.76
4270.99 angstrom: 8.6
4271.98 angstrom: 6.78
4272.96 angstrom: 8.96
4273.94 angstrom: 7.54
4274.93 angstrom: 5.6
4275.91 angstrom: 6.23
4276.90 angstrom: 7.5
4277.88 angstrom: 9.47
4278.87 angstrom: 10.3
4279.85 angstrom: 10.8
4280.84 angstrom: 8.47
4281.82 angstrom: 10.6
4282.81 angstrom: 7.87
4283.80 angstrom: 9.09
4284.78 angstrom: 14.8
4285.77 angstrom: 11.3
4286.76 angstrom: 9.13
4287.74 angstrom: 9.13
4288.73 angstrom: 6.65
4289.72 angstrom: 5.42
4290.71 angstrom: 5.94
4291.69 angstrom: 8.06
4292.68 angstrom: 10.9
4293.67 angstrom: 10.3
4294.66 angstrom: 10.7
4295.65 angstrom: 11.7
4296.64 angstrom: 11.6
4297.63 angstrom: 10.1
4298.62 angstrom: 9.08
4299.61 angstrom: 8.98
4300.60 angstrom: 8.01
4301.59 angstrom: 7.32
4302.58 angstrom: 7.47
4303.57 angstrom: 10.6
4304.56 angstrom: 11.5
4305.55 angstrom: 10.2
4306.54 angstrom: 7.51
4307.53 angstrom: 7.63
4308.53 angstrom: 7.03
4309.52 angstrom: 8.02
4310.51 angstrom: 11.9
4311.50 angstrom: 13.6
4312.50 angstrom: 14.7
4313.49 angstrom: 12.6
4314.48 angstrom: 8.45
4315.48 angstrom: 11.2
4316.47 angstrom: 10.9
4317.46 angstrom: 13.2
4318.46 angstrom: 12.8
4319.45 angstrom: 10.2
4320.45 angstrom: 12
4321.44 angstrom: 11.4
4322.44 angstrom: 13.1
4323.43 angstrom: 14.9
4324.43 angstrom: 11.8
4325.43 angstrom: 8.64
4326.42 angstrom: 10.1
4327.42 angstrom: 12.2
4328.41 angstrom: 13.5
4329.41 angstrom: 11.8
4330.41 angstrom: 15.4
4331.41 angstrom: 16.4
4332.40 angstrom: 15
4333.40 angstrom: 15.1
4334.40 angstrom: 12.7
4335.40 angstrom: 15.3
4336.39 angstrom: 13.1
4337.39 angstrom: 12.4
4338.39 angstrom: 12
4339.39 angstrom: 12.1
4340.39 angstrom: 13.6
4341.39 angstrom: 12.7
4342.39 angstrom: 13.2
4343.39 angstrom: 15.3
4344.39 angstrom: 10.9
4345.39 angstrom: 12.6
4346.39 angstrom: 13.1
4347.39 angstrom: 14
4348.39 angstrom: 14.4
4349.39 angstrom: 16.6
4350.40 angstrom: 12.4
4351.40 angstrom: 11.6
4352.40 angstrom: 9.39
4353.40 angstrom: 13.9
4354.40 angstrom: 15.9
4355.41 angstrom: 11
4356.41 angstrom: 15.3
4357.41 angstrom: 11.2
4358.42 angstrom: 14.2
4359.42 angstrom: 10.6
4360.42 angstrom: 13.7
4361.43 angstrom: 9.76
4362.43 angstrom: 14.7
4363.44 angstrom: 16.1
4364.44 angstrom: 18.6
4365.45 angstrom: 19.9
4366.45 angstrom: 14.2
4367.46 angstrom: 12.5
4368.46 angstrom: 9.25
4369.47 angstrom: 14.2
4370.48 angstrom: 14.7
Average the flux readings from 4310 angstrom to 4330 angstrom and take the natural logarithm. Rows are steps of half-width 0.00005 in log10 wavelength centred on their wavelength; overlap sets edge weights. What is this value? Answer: 2.5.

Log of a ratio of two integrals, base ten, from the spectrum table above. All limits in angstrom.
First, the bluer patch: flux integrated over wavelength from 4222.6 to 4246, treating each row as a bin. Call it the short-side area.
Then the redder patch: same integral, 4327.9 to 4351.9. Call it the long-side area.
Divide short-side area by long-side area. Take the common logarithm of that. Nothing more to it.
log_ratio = -0.321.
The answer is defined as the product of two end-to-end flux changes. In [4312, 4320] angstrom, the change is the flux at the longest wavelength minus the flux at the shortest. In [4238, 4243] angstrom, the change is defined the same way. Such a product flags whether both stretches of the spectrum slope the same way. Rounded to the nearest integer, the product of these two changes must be -3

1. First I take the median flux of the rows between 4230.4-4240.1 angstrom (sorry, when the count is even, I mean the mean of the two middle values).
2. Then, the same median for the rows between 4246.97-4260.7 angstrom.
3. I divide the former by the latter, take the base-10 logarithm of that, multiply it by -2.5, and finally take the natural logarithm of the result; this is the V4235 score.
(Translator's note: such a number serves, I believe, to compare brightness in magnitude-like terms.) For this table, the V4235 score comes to -2.4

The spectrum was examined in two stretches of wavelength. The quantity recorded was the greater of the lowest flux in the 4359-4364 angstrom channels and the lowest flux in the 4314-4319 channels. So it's 9.8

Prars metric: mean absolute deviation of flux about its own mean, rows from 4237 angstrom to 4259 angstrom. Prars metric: 1.79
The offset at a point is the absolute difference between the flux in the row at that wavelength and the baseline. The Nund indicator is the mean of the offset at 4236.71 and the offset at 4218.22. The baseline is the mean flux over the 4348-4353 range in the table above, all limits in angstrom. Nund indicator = 4.3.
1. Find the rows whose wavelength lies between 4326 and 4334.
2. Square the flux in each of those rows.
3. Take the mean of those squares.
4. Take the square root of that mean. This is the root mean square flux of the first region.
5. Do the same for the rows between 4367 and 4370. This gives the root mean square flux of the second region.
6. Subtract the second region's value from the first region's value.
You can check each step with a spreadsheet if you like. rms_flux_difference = 2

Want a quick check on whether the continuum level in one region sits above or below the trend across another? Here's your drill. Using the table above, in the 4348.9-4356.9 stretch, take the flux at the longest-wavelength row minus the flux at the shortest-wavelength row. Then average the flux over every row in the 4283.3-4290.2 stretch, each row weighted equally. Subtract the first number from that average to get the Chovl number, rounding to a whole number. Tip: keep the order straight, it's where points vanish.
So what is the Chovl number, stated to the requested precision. 11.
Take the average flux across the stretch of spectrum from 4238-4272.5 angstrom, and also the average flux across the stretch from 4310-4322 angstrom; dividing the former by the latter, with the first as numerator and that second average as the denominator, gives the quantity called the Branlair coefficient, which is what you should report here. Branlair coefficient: 0.73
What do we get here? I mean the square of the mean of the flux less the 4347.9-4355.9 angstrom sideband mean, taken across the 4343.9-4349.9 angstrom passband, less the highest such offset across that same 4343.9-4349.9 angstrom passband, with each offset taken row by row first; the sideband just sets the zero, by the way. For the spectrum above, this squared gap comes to 9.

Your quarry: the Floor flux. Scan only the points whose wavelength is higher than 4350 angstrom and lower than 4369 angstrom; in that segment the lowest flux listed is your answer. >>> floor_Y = 9.25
